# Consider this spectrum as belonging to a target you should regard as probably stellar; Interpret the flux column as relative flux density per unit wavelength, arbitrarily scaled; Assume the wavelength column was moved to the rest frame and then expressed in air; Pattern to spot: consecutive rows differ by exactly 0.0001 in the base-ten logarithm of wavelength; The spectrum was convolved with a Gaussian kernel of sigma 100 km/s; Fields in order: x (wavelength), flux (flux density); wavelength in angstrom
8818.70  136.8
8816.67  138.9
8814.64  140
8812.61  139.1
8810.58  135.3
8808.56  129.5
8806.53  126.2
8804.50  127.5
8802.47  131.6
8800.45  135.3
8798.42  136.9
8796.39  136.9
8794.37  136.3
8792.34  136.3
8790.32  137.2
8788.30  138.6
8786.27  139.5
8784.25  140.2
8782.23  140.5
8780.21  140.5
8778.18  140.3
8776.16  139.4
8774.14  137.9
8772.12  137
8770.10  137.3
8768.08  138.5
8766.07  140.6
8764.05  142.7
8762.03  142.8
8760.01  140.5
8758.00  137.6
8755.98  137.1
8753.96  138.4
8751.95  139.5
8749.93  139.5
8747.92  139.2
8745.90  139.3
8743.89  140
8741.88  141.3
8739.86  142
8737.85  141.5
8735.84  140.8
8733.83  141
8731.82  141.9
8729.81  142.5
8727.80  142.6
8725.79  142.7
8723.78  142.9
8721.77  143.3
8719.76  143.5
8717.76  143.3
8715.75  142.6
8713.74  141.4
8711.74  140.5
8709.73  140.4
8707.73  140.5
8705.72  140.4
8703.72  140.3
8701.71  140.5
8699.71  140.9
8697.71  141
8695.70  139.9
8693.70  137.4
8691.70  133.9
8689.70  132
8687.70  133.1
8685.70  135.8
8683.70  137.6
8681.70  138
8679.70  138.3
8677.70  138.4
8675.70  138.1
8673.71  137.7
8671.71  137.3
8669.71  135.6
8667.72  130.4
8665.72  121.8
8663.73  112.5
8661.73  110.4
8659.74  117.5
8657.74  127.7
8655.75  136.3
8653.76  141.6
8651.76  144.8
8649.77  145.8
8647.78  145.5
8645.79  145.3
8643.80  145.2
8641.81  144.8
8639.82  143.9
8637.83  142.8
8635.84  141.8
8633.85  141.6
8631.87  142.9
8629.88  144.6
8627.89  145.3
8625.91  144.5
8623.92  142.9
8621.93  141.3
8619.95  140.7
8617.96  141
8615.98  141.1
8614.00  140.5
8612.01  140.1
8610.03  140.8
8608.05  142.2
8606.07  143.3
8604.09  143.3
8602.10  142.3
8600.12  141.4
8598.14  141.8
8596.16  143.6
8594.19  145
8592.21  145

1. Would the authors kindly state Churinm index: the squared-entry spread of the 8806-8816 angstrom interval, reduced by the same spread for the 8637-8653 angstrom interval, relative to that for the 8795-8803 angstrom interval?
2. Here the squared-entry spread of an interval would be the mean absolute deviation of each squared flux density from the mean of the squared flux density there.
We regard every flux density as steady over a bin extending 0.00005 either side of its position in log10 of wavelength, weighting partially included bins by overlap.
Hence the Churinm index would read 2.3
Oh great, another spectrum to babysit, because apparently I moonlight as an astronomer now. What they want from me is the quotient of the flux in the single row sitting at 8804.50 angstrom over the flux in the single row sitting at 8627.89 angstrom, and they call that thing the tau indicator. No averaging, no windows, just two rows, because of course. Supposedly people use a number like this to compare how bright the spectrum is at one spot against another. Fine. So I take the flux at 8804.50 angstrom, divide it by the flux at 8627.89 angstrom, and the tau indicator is 0.88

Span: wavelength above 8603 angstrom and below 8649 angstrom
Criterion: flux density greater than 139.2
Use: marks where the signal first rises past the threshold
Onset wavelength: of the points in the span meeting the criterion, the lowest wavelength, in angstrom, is 8604.09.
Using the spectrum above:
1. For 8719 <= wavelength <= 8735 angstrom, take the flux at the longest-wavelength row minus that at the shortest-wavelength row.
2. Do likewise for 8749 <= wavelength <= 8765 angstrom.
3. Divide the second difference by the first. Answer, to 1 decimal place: -1.3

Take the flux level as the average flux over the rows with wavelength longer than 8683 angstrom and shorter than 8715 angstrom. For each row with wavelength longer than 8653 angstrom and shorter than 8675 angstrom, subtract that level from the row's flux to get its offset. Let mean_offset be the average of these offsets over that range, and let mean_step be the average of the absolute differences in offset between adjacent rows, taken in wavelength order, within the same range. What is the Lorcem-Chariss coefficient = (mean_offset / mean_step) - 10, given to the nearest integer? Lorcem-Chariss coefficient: -12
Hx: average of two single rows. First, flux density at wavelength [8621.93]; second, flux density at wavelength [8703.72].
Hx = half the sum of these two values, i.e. 140.8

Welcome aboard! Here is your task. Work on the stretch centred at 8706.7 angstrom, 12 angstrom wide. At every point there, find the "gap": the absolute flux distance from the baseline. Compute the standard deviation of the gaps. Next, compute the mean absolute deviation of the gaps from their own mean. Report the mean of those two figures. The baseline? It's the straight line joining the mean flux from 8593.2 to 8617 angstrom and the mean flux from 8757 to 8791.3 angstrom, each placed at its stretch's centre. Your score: 0.1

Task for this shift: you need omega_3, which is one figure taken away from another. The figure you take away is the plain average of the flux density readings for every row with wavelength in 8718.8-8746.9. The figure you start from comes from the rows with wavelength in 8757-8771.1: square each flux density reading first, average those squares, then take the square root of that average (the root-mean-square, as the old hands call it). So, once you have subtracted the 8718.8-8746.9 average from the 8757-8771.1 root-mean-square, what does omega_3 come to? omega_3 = -1.8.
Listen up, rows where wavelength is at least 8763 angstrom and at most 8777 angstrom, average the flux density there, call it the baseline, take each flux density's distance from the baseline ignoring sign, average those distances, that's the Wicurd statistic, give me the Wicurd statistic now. 1.58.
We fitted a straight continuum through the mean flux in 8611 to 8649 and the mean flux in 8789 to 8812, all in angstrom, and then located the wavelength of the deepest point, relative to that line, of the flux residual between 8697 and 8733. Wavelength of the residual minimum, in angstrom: 8703.72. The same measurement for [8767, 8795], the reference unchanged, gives 8772.12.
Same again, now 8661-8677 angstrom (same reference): 8661.73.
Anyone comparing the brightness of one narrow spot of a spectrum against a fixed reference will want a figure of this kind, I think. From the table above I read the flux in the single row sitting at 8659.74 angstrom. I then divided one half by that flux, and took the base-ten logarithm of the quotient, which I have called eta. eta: -2.37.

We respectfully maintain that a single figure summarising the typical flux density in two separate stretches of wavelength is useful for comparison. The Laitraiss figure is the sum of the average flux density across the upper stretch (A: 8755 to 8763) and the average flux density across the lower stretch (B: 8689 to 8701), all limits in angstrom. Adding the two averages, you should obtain 277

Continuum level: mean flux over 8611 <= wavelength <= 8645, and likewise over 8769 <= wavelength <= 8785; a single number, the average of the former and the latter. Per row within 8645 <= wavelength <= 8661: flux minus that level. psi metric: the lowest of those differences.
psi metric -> -23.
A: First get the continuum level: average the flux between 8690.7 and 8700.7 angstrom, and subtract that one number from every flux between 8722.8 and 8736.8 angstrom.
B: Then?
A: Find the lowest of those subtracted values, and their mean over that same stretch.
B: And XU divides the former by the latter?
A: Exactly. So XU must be 0.63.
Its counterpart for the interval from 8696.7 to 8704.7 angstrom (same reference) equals 0.82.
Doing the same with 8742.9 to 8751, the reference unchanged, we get 0.66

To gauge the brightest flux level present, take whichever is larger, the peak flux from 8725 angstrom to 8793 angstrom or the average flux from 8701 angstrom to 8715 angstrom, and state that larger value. 143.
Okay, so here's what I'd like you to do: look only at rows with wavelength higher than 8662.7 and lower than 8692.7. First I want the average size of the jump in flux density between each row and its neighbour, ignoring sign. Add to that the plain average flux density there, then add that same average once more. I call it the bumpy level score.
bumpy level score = 269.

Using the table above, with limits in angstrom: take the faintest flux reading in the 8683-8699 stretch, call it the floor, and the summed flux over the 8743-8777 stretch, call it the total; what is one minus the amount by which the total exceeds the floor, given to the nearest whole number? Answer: -2234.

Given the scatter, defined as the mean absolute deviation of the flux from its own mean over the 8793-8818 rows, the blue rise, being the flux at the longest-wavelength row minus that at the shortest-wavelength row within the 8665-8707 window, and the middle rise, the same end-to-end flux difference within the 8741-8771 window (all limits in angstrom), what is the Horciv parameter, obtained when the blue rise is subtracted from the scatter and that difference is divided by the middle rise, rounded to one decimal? 3.7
